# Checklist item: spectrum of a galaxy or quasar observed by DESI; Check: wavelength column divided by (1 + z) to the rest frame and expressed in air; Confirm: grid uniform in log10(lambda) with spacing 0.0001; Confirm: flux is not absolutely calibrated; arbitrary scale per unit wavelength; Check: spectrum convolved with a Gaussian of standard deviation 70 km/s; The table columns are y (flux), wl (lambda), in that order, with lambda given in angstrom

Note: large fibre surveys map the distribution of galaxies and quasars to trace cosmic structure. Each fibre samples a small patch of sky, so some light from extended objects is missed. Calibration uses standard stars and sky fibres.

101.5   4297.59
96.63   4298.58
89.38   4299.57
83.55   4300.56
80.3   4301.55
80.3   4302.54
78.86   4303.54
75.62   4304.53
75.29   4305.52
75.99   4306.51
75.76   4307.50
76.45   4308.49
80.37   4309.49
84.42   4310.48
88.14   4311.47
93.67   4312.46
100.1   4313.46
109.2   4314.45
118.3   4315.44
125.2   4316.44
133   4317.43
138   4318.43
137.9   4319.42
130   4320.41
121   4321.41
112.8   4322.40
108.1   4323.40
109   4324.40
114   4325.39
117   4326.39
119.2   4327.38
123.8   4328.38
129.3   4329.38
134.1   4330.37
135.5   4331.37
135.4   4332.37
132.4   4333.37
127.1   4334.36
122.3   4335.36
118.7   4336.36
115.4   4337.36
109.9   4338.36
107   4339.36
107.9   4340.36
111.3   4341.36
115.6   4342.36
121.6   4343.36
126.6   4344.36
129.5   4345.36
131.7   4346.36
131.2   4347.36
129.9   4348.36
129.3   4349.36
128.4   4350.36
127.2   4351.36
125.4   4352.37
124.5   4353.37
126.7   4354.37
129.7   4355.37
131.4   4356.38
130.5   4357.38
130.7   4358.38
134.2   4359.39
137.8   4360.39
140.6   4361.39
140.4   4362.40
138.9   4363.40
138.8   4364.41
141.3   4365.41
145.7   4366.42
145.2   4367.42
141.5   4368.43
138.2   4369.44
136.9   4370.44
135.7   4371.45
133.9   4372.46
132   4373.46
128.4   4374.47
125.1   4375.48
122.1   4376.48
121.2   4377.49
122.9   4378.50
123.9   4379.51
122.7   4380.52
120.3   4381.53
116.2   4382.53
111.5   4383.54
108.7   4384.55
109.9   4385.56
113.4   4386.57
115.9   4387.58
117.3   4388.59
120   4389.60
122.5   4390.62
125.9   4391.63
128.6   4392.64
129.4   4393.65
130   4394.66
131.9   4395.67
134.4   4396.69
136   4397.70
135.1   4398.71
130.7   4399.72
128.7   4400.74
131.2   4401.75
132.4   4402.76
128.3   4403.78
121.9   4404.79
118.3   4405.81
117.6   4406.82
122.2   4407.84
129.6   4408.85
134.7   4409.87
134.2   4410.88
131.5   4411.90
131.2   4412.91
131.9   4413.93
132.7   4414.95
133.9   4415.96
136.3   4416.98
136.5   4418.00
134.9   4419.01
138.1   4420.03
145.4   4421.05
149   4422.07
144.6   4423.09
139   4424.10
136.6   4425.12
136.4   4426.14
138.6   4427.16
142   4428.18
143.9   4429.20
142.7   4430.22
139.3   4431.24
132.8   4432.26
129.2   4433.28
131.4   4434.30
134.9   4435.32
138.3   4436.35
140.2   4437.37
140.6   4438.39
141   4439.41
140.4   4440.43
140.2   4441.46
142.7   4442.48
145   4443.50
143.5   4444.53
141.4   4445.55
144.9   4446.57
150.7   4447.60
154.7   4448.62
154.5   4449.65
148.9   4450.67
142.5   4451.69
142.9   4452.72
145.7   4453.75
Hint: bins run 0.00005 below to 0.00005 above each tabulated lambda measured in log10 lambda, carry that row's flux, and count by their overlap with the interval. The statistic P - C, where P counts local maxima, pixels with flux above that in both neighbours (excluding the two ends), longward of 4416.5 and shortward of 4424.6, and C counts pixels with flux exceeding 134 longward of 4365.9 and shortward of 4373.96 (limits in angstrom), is -4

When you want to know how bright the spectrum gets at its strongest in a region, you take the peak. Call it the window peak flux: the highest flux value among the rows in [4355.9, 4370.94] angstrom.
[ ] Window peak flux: 145.7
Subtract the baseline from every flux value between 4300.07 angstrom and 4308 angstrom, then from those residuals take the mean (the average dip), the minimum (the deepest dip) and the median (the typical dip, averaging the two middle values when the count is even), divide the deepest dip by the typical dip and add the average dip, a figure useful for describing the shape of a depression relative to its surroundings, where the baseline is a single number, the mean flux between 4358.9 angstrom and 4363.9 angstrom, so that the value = -59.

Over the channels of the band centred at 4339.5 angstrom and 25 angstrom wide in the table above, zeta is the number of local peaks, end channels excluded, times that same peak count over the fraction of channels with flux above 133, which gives 33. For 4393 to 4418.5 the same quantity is 28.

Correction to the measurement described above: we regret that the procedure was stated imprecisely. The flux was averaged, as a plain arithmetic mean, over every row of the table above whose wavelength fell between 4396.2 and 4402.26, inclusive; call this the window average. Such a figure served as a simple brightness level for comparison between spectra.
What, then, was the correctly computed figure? 133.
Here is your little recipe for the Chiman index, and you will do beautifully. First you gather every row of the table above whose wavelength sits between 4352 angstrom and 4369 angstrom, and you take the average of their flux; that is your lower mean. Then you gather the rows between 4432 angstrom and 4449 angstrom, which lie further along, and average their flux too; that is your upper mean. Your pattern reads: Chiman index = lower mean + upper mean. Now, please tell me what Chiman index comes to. 276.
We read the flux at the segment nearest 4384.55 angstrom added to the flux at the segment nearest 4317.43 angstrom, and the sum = 242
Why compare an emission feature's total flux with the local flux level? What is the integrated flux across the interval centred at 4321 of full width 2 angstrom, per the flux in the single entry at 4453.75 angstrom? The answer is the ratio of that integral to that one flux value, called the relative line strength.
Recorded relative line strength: 1.71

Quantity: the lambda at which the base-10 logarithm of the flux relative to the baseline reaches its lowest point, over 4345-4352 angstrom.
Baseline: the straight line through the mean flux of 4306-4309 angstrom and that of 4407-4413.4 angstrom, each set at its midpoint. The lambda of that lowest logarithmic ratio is 4351.36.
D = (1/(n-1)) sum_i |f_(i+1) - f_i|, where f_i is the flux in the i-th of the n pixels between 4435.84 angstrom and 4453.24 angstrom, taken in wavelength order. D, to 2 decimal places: 2.36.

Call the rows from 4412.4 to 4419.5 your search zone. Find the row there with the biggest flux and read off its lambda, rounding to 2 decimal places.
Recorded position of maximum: 4418.00 angstrom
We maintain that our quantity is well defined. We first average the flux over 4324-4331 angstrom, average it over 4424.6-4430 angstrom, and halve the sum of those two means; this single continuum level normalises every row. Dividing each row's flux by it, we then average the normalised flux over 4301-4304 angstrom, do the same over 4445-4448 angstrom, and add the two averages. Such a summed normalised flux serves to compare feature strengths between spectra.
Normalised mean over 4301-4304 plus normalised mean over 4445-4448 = 1.7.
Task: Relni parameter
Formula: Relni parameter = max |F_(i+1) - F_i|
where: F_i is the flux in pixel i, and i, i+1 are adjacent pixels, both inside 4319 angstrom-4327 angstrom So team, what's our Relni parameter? 9.0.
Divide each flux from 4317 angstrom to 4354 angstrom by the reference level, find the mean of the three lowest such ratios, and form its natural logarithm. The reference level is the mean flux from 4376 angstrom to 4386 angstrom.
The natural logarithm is -0.09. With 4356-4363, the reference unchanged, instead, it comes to 0.10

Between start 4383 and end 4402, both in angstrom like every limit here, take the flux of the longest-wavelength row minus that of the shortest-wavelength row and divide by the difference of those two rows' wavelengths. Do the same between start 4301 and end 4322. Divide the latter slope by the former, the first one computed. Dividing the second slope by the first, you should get 2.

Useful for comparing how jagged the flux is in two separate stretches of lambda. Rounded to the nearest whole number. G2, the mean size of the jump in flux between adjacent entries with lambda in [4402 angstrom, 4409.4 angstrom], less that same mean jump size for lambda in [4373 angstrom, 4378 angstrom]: 2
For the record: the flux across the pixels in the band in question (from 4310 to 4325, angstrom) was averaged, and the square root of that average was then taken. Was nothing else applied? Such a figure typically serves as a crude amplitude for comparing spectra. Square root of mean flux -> 10.7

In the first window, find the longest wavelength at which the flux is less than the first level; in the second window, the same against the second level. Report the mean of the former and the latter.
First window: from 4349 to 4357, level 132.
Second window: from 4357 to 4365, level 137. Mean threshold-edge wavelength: 4357.9 angstrom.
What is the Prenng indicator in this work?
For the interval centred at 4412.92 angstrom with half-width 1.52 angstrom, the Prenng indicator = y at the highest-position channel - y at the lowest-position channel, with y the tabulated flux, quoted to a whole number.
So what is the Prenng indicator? 0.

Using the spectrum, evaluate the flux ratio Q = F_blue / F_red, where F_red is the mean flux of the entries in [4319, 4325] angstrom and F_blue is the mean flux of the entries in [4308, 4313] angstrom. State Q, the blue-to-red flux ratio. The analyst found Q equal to 0.71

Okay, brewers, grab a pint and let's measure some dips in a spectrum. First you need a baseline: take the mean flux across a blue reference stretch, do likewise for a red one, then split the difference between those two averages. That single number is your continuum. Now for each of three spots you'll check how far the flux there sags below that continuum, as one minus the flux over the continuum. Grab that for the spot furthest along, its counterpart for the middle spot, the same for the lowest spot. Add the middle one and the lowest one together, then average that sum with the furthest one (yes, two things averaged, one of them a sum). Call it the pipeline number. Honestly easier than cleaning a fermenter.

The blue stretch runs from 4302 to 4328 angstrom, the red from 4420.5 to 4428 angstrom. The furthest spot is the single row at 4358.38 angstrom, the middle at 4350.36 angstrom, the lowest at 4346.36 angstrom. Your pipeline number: -0.10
